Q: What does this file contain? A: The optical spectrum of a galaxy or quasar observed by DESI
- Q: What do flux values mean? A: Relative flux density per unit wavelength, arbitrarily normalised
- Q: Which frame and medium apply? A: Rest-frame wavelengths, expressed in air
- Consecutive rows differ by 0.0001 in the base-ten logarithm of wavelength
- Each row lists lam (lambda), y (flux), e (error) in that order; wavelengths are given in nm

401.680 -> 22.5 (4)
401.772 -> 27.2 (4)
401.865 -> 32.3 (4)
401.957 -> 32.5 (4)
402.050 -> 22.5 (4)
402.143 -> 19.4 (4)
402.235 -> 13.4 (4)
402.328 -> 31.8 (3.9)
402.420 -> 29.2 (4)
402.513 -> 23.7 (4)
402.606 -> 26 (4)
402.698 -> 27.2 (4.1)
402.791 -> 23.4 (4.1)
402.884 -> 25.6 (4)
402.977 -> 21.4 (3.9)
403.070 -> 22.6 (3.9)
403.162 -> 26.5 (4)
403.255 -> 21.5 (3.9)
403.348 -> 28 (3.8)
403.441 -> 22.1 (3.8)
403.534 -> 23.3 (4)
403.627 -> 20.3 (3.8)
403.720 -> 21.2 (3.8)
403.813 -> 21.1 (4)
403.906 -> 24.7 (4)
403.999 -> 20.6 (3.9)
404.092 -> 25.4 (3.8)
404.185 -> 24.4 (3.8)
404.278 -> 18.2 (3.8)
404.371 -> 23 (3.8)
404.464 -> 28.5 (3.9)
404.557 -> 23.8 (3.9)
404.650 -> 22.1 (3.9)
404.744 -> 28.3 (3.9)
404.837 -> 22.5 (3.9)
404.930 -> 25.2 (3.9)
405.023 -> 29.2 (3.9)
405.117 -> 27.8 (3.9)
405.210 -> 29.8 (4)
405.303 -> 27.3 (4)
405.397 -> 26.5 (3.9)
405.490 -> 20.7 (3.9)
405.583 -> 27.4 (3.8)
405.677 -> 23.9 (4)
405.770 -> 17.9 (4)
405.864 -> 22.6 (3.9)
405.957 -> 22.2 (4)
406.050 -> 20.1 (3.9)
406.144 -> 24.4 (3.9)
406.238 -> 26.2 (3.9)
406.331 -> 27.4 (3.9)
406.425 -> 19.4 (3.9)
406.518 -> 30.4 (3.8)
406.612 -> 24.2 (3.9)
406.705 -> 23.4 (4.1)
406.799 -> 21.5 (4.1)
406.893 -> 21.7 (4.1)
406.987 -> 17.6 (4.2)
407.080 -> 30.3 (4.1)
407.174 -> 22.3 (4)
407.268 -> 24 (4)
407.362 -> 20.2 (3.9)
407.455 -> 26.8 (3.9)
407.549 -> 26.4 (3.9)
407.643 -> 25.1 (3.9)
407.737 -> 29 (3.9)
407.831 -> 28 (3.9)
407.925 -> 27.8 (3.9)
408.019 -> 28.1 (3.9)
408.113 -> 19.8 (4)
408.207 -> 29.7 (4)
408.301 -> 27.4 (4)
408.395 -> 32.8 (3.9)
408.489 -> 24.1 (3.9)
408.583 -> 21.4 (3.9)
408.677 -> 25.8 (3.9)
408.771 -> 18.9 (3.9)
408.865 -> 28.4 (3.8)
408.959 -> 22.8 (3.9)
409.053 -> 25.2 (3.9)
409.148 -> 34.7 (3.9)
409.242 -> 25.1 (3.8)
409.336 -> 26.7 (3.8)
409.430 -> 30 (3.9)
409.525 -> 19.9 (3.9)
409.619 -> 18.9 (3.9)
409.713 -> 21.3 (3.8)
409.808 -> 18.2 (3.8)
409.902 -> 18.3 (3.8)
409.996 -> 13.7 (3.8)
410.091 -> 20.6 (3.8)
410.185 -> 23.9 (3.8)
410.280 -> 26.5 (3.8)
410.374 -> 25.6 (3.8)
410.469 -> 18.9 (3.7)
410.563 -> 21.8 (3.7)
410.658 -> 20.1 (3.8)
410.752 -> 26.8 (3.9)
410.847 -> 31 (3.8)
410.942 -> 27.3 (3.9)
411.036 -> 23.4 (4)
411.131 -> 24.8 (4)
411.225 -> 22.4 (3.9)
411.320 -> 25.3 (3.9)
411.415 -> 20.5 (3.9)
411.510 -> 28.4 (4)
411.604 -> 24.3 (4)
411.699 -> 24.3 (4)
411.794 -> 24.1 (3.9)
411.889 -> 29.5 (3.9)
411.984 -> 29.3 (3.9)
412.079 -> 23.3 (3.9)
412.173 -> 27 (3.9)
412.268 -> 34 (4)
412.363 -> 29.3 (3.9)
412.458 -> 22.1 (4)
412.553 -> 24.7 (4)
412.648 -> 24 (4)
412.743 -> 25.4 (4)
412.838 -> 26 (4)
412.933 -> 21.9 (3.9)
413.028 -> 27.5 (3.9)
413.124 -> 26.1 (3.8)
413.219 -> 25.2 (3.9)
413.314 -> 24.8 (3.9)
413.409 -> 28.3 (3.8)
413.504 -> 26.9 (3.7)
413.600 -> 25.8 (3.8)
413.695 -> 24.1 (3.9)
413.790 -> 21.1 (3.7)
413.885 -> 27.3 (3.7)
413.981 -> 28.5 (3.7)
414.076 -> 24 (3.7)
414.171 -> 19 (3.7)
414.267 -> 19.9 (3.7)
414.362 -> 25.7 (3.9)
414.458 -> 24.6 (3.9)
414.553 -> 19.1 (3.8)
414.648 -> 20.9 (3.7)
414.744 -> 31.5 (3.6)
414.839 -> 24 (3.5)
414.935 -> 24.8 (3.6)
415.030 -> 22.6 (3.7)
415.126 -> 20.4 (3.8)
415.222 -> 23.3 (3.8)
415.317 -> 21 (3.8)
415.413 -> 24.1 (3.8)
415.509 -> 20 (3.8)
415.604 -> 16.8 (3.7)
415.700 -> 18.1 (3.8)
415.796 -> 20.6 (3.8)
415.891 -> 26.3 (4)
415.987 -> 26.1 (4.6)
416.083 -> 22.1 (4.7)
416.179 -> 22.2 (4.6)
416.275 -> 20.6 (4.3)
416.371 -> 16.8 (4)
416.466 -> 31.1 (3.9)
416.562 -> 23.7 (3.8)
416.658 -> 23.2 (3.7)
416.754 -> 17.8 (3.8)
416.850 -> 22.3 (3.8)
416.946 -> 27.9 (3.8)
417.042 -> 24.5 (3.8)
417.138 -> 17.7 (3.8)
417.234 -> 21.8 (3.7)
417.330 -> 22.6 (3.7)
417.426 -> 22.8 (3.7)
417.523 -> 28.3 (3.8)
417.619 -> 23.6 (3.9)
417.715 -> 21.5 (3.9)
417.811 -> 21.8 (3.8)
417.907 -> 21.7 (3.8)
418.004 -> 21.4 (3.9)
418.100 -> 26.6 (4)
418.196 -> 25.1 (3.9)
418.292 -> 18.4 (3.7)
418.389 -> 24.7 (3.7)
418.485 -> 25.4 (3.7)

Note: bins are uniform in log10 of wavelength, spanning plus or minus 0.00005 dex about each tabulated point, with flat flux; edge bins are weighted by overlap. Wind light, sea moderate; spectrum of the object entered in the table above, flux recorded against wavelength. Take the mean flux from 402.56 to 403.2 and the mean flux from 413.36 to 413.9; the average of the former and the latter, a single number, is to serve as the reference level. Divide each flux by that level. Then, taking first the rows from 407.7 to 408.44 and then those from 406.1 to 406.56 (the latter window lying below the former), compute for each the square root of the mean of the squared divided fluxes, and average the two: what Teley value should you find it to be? 1.07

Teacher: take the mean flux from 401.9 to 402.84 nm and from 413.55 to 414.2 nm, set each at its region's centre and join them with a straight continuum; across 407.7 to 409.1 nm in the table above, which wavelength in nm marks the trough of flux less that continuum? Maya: 408.771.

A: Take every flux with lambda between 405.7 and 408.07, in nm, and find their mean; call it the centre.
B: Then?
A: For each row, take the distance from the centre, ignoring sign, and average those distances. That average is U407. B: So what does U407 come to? 3.1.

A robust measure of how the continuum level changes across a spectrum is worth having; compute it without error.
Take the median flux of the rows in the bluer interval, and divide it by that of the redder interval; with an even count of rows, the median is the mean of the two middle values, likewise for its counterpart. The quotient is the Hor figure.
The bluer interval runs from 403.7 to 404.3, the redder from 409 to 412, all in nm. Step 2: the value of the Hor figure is 0.87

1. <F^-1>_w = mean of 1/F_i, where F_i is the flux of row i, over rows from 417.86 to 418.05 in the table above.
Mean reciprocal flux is 0.046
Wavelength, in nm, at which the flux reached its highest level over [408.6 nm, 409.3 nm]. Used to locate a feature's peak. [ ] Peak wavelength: 409.148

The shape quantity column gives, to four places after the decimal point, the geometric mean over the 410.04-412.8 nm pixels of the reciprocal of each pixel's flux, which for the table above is 0.0402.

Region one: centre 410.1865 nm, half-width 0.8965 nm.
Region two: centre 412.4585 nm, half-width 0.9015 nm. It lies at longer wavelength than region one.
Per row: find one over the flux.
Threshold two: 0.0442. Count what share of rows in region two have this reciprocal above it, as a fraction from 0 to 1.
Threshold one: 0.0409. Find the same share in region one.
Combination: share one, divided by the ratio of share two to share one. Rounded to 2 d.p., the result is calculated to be 3.79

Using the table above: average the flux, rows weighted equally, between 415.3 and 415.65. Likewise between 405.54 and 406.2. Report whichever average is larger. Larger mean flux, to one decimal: 22.6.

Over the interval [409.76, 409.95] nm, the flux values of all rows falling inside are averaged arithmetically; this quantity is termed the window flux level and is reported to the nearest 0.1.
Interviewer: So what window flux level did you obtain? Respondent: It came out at 18.2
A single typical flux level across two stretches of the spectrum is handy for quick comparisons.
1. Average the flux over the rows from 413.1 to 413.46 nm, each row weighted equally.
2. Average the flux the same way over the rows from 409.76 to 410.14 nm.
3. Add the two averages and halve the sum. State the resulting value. 21.9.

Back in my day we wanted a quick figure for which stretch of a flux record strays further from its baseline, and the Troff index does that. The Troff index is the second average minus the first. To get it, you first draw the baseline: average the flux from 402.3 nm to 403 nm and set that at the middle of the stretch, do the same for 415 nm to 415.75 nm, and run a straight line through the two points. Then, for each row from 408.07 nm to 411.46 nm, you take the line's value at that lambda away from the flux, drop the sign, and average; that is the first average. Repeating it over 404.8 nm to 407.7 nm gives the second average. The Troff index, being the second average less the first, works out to -0.83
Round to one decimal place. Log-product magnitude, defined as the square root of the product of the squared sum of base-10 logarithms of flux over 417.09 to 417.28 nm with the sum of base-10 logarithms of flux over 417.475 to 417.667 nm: 4.3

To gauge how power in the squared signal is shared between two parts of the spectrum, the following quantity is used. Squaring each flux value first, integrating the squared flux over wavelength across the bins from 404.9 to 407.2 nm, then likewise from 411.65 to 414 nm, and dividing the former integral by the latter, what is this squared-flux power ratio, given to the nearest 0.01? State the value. 0.87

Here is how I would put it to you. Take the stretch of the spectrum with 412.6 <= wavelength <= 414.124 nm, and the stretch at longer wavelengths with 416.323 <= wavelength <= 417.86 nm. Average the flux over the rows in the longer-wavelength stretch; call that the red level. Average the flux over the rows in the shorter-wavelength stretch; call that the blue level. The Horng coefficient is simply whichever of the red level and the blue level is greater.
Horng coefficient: 25.4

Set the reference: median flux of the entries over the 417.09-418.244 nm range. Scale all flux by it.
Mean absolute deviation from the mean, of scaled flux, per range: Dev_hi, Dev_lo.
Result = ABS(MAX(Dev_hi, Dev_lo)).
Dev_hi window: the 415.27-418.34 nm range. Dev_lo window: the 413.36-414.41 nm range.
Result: 0.12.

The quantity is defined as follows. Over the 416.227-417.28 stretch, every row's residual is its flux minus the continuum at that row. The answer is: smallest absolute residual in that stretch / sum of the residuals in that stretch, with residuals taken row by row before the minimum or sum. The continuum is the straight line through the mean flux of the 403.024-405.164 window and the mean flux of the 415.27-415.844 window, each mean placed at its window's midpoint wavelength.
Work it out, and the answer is 0.024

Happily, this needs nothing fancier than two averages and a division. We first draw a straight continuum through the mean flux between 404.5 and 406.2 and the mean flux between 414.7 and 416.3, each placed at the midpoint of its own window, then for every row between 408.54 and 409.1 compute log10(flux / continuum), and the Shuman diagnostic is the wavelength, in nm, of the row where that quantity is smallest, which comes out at 408.771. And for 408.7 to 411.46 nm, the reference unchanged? 409.996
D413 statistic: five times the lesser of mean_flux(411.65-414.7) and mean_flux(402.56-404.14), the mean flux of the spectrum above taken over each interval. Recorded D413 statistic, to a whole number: 118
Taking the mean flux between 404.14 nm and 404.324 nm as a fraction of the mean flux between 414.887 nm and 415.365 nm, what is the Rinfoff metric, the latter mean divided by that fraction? 23.6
